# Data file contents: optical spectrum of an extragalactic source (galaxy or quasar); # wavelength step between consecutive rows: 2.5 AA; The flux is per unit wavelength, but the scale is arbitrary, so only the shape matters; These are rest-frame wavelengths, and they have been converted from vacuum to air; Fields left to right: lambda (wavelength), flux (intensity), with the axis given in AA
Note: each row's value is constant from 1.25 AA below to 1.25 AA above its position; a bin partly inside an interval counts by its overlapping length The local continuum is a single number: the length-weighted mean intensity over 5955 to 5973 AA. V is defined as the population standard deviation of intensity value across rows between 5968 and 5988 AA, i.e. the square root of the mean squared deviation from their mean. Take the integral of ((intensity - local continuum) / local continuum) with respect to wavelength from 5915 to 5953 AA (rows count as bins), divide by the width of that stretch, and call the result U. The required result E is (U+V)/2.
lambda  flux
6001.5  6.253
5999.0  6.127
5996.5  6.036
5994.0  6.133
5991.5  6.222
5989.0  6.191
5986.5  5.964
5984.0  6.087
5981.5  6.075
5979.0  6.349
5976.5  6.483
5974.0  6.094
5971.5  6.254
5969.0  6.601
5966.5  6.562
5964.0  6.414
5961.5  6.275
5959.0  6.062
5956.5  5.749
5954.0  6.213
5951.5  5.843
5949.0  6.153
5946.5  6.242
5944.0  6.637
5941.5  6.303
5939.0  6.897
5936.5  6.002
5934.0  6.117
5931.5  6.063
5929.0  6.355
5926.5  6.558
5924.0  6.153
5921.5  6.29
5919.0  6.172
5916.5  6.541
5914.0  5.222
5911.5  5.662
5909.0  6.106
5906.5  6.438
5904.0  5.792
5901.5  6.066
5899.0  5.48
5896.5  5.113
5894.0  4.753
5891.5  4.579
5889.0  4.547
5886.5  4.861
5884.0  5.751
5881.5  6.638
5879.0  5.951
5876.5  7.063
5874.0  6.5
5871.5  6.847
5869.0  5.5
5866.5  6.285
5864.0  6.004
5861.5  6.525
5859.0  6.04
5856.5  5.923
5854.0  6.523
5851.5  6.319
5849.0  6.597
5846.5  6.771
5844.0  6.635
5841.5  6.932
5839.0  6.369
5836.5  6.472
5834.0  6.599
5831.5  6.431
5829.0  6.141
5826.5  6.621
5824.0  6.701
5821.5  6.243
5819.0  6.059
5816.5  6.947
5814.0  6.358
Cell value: 0.105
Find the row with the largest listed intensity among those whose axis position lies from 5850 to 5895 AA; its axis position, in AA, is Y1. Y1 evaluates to 5876.5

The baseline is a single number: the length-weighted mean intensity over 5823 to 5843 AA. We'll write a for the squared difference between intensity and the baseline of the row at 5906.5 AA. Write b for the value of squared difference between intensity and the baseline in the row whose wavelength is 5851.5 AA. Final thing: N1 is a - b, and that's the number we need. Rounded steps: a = 0.01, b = 0.046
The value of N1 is -0.04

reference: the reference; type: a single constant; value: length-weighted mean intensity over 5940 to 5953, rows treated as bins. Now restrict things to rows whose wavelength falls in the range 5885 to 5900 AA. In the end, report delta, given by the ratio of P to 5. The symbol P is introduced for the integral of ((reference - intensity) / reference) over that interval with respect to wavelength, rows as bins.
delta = 0.65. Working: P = 3.25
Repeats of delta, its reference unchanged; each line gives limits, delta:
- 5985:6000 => 0.07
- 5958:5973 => -0.05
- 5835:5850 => -0.18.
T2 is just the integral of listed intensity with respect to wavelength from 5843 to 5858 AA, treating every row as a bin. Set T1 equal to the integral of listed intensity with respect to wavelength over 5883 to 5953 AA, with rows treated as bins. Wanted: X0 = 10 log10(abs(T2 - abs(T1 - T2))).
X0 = 23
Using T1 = 412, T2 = 97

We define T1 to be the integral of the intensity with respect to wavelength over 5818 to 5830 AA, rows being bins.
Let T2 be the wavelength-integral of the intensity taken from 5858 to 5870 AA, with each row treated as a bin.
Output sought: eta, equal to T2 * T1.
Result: 5574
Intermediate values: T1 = 76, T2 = 73.0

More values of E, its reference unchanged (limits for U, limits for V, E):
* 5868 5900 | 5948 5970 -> 0.090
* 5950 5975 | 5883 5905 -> 0.264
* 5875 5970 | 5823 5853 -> 0.082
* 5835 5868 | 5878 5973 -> 0.302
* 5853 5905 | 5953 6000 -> 0.069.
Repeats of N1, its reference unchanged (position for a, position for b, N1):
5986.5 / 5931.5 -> 0.10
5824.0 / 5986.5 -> -0.29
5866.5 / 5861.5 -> 0.06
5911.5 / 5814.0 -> 0.73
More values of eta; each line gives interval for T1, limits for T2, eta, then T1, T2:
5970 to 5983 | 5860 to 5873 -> 6589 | 81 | 81.0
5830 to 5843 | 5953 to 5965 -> 6273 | 85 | 73.6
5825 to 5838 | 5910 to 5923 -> 6528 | 84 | 77.8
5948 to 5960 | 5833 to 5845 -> 5703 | 72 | 79.2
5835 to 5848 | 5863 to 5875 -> 6444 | 86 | 74.7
